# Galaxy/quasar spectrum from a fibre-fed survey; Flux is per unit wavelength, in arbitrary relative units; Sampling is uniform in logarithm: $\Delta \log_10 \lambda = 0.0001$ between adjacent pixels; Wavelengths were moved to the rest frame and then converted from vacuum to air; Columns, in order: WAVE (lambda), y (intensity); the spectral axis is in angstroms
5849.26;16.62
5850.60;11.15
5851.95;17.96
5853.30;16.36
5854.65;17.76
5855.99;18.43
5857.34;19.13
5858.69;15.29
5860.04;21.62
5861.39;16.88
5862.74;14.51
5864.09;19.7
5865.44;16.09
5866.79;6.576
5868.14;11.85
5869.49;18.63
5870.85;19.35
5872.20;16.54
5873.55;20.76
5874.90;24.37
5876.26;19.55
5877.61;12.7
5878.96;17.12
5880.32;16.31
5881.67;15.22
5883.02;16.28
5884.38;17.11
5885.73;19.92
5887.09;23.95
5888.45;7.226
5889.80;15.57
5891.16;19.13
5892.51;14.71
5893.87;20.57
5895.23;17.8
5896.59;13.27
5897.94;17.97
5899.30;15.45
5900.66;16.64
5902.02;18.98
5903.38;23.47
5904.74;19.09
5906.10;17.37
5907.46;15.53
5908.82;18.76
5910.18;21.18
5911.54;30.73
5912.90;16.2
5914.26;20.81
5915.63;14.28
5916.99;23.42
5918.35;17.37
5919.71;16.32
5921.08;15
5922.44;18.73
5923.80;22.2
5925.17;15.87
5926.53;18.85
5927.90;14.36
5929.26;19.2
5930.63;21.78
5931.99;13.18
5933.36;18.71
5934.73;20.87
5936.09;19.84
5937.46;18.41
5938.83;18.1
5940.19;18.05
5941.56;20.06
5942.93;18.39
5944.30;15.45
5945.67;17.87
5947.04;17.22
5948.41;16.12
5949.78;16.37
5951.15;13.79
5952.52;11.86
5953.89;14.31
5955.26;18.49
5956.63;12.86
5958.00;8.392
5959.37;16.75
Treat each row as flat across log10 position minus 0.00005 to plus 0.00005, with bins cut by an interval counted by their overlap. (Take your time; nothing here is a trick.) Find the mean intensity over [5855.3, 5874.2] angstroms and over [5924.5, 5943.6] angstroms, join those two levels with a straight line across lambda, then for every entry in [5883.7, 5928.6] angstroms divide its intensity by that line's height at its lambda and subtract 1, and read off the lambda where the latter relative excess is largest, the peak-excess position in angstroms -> 5911.54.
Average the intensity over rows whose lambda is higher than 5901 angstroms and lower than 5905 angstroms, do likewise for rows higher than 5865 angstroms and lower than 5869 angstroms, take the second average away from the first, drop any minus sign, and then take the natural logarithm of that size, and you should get 2.2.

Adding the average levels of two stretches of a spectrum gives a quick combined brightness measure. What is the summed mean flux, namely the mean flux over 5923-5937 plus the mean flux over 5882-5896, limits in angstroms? 36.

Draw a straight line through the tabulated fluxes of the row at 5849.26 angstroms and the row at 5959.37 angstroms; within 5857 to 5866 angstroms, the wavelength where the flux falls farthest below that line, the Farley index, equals 5862.74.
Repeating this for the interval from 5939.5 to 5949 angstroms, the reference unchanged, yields 5944.30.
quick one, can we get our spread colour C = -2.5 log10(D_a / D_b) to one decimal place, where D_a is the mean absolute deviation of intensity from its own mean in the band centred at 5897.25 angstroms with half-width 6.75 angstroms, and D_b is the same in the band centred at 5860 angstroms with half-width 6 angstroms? -0.2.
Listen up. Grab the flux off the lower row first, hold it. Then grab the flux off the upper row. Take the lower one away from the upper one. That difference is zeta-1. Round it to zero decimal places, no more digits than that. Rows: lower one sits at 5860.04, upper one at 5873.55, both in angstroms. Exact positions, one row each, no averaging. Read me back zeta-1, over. -1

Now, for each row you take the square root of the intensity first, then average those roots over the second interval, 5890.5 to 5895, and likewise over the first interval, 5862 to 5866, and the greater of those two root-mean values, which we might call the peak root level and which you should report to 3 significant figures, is 4.25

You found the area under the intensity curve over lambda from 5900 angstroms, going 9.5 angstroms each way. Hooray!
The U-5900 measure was 338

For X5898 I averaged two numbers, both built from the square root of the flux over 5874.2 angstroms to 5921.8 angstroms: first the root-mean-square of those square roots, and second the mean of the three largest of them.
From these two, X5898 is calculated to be 4.7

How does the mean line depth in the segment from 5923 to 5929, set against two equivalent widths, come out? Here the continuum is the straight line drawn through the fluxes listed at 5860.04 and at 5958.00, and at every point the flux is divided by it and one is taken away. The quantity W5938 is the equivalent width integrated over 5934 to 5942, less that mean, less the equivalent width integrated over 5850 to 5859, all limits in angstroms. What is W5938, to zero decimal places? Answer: 8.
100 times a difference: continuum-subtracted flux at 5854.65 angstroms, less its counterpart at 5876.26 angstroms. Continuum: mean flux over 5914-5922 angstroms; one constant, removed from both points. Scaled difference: -179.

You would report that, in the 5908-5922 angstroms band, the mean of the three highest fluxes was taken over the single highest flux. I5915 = 0.817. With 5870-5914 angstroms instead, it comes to 0.857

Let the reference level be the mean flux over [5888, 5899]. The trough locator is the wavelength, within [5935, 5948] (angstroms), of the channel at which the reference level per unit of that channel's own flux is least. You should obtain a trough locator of 5941.56 angstroms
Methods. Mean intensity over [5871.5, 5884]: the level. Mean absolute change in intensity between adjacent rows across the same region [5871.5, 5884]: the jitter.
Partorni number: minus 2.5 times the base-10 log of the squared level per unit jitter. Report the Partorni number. -4.9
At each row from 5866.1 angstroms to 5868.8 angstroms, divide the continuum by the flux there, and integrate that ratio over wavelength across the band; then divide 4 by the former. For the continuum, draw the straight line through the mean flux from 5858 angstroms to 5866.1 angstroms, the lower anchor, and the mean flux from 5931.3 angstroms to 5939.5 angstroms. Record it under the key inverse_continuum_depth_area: 0.72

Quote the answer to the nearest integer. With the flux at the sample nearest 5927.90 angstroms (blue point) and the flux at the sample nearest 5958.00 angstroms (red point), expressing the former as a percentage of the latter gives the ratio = 171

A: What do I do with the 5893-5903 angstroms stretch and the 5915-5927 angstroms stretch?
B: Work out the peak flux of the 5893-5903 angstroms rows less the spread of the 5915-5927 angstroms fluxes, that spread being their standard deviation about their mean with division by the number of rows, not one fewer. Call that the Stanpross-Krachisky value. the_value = 17.6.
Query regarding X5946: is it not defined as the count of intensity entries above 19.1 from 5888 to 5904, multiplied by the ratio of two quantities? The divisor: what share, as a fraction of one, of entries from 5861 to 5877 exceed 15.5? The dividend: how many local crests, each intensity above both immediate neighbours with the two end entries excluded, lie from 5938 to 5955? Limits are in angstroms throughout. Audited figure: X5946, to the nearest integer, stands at 12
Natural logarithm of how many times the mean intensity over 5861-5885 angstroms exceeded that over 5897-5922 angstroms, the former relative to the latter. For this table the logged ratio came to -0.12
